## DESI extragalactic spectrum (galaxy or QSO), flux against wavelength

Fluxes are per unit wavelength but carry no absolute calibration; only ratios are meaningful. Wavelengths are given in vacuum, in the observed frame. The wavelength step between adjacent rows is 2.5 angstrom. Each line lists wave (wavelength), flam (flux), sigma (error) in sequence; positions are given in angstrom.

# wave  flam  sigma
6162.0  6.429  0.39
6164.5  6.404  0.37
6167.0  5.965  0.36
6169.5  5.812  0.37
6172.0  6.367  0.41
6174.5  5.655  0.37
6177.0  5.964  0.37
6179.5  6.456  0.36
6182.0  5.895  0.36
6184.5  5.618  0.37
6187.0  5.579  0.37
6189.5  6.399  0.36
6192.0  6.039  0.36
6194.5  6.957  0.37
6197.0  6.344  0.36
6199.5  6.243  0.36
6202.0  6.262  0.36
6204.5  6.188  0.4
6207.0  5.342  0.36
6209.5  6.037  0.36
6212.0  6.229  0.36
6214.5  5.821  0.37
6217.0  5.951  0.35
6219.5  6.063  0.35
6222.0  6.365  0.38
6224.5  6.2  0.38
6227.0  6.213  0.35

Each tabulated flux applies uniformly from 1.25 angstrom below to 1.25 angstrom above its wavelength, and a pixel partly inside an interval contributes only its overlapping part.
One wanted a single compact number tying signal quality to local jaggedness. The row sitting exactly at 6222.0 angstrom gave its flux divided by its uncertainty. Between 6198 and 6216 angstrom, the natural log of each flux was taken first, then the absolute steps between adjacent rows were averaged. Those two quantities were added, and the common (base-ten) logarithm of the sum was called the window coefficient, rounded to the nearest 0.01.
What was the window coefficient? 1.23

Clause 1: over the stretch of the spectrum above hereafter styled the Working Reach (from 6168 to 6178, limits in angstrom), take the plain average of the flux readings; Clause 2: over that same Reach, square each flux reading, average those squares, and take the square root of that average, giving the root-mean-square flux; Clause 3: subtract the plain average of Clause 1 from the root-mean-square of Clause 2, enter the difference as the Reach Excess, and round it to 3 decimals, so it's 0.006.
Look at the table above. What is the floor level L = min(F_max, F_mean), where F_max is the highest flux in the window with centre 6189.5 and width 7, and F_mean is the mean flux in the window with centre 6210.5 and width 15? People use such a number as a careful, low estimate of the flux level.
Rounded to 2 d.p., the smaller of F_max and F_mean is 5.93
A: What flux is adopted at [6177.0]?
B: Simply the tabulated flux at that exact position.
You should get 5.964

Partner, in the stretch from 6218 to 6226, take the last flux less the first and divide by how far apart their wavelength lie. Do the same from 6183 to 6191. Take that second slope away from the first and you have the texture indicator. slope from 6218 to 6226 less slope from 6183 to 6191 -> -0.13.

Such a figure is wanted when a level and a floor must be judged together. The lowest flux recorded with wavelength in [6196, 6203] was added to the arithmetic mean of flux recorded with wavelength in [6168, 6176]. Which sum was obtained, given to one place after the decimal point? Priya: 12.2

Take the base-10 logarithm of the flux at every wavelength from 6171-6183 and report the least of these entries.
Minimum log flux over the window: 0.752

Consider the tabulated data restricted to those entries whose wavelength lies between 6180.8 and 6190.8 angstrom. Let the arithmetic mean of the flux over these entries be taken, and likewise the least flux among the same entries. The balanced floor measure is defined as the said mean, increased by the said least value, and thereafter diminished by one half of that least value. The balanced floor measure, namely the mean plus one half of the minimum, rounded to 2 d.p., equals 8.66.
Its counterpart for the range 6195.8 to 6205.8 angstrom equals 9.35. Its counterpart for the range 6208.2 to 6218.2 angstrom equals 8.92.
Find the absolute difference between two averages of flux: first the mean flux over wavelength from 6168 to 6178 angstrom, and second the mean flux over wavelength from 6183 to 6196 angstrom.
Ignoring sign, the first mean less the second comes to 0.169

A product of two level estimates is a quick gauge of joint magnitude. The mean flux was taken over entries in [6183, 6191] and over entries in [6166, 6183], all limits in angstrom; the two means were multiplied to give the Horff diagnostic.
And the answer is 35.3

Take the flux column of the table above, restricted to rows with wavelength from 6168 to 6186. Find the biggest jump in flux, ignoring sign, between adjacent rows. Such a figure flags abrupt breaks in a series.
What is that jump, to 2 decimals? 0.71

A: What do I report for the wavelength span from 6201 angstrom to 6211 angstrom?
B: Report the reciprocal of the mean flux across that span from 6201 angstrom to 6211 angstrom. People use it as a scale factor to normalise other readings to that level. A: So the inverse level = 0.168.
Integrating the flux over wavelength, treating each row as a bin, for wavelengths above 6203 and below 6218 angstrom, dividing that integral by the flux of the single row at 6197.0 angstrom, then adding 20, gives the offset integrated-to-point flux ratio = 34.0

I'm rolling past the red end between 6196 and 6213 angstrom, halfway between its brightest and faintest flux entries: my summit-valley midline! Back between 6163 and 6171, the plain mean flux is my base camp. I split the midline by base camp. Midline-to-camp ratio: 0.96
